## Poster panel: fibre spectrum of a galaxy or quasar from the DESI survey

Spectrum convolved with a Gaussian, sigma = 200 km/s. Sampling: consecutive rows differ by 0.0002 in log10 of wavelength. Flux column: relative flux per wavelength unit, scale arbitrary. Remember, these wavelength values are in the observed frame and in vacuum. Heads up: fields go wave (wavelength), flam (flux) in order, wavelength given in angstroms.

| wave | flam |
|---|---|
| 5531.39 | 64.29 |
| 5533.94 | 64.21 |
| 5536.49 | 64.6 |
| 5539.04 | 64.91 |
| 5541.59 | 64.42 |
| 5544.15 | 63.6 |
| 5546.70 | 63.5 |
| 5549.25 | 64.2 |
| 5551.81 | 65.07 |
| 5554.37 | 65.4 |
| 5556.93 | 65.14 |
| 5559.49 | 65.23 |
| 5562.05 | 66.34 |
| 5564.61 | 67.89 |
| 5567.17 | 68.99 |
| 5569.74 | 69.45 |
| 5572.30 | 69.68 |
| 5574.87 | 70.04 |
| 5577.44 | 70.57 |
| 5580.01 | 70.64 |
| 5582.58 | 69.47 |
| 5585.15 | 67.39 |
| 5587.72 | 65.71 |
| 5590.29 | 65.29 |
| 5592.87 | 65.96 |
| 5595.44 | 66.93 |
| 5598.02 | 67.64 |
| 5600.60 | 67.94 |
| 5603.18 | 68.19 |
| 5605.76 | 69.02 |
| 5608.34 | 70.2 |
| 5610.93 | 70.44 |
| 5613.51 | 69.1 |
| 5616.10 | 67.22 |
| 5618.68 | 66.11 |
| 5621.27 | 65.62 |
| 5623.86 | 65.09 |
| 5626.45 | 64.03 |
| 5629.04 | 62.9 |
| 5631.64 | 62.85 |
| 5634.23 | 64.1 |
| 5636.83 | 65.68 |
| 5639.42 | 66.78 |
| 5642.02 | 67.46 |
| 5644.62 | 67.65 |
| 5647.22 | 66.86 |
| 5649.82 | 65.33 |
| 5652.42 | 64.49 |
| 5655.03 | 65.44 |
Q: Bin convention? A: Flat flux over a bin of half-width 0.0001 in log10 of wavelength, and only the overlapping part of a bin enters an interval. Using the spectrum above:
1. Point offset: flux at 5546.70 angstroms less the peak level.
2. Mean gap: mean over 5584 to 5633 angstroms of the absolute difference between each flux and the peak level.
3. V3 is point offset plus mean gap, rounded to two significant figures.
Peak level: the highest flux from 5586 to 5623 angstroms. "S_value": -3.2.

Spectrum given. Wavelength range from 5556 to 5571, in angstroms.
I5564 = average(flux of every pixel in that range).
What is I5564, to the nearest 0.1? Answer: 67.2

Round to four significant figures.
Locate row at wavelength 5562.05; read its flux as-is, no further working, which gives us 66.34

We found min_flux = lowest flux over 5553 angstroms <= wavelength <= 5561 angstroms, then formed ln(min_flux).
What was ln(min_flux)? 4.18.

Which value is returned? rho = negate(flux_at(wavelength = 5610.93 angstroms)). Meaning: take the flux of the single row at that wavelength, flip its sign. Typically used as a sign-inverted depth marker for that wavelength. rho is -70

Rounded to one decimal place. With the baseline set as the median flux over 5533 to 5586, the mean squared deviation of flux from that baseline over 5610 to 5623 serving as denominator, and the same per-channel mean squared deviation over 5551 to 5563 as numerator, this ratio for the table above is 0.0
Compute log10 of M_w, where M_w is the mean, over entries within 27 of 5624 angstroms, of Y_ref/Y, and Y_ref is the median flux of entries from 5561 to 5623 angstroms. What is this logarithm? 0.0094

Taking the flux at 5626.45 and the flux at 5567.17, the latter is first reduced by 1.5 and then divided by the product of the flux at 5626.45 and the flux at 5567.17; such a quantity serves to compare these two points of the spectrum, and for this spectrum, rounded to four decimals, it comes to 0.0153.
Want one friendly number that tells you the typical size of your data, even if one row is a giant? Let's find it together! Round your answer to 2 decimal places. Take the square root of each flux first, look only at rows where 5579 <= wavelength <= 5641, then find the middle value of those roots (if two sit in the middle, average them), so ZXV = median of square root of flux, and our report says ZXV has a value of 8.18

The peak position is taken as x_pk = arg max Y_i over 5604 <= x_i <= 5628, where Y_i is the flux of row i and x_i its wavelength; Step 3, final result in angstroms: 5610.93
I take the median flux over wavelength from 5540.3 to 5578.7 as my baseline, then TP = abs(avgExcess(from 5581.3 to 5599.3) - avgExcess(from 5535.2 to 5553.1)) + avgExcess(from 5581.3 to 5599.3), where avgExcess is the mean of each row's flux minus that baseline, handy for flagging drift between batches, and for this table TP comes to 4.1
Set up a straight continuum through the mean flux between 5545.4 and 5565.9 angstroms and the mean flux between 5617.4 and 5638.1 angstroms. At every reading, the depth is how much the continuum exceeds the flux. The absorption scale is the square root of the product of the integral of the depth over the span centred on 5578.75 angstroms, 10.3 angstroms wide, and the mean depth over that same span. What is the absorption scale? 16.3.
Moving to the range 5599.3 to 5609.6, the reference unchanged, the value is 13.0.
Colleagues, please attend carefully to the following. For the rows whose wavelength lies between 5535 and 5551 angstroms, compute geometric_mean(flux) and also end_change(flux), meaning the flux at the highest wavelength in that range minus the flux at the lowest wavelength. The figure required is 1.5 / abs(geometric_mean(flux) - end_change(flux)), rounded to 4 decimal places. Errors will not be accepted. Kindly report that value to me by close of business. 0.0232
